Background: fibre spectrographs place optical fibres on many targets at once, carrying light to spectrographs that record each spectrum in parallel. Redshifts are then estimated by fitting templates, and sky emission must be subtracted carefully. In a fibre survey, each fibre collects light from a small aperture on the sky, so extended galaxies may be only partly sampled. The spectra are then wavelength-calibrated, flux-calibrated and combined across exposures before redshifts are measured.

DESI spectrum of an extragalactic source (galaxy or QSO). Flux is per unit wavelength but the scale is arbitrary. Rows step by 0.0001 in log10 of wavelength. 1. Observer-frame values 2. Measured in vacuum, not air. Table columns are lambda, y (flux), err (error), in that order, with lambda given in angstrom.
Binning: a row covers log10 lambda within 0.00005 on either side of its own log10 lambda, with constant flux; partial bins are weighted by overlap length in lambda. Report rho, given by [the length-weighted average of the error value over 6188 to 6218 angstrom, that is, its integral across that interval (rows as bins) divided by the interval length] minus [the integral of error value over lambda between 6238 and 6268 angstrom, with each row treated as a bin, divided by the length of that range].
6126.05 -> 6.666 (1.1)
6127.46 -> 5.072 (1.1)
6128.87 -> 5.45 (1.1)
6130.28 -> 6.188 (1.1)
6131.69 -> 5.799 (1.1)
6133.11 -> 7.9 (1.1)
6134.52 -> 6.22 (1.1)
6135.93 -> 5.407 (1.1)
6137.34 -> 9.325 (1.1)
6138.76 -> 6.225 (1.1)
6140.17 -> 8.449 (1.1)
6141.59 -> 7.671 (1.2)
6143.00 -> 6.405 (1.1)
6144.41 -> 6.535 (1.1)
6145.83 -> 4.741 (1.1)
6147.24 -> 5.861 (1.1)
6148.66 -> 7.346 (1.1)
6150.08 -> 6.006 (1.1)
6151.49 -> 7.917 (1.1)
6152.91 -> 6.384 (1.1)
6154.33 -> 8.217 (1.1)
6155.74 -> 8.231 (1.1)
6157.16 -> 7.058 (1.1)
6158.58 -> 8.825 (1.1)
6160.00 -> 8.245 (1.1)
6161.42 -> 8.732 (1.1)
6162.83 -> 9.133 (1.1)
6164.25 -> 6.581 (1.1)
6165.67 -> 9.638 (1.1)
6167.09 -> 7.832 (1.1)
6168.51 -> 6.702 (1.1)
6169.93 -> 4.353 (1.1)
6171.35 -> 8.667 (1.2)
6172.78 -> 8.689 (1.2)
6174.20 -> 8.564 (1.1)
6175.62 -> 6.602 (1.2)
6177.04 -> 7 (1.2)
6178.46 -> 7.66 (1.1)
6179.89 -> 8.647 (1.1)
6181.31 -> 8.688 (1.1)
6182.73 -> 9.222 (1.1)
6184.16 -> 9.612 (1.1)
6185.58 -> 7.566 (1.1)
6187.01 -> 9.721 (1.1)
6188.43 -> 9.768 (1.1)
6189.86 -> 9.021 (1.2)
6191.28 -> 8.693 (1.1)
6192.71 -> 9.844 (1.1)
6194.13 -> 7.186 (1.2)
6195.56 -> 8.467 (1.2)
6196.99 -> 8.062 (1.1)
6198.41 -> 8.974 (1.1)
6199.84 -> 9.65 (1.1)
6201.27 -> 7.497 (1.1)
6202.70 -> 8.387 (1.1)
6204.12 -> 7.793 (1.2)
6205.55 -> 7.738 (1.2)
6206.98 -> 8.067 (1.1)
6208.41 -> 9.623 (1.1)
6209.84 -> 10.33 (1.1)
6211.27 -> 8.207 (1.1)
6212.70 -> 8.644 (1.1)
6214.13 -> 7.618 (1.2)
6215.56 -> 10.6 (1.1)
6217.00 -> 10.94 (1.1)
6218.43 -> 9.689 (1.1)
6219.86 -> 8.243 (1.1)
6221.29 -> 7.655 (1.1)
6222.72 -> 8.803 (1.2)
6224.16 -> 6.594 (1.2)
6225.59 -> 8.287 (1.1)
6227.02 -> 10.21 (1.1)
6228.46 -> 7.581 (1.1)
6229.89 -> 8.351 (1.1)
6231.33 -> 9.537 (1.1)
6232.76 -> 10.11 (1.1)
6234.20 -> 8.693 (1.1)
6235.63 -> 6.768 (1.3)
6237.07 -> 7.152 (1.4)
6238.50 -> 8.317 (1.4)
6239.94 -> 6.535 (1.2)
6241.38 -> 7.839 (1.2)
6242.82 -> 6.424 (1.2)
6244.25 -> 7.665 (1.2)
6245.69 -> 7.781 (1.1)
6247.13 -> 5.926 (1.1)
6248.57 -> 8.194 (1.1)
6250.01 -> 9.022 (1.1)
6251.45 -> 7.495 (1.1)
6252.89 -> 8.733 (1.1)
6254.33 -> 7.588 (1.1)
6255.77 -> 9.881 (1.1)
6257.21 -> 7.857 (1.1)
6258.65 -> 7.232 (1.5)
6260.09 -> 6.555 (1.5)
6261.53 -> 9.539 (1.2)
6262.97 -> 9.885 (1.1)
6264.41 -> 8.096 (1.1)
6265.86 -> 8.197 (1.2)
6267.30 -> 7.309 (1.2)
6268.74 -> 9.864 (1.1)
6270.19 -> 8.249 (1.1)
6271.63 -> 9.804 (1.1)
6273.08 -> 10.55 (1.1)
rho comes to -0.06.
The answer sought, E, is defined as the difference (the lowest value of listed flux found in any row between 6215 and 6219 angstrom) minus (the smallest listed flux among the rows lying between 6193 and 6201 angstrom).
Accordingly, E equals 2.5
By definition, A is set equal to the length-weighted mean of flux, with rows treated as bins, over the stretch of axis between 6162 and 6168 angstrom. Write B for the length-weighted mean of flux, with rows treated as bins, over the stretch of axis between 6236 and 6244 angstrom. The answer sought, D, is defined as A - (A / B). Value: 7.1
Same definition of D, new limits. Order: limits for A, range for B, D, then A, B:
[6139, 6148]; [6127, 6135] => 5.5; 6.6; 6.1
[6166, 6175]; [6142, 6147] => 6.3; 7.5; 6.0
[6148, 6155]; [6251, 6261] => 6.3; 7.2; 8.0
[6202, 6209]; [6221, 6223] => 7.3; 8.3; 8.2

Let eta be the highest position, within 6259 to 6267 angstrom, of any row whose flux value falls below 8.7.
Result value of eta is 6265.86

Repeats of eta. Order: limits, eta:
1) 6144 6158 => 6157.16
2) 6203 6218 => 6214.13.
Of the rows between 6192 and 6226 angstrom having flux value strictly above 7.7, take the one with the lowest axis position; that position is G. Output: 6192.71 angstrom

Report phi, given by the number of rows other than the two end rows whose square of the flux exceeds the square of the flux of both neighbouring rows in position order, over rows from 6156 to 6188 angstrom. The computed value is 5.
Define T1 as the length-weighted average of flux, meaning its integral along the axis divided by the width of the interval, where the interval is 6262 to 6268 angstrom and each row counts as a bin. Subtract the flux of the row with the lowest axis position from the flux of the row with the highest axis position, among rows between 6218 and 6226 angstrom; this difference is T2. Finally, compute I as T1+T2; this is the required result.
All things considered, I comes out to 7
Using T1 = 8.42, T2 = -1.4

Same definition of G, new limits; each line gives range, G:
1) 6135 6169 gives 6137.34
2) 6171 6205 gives 6171.35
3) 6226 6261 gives 6227.02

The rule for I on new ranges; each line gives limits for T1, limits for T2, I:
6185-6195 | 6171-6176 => 7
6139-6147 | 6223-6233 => 10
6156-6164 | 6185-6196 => 9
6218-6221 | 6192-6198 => 7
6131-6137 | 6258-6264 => 9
